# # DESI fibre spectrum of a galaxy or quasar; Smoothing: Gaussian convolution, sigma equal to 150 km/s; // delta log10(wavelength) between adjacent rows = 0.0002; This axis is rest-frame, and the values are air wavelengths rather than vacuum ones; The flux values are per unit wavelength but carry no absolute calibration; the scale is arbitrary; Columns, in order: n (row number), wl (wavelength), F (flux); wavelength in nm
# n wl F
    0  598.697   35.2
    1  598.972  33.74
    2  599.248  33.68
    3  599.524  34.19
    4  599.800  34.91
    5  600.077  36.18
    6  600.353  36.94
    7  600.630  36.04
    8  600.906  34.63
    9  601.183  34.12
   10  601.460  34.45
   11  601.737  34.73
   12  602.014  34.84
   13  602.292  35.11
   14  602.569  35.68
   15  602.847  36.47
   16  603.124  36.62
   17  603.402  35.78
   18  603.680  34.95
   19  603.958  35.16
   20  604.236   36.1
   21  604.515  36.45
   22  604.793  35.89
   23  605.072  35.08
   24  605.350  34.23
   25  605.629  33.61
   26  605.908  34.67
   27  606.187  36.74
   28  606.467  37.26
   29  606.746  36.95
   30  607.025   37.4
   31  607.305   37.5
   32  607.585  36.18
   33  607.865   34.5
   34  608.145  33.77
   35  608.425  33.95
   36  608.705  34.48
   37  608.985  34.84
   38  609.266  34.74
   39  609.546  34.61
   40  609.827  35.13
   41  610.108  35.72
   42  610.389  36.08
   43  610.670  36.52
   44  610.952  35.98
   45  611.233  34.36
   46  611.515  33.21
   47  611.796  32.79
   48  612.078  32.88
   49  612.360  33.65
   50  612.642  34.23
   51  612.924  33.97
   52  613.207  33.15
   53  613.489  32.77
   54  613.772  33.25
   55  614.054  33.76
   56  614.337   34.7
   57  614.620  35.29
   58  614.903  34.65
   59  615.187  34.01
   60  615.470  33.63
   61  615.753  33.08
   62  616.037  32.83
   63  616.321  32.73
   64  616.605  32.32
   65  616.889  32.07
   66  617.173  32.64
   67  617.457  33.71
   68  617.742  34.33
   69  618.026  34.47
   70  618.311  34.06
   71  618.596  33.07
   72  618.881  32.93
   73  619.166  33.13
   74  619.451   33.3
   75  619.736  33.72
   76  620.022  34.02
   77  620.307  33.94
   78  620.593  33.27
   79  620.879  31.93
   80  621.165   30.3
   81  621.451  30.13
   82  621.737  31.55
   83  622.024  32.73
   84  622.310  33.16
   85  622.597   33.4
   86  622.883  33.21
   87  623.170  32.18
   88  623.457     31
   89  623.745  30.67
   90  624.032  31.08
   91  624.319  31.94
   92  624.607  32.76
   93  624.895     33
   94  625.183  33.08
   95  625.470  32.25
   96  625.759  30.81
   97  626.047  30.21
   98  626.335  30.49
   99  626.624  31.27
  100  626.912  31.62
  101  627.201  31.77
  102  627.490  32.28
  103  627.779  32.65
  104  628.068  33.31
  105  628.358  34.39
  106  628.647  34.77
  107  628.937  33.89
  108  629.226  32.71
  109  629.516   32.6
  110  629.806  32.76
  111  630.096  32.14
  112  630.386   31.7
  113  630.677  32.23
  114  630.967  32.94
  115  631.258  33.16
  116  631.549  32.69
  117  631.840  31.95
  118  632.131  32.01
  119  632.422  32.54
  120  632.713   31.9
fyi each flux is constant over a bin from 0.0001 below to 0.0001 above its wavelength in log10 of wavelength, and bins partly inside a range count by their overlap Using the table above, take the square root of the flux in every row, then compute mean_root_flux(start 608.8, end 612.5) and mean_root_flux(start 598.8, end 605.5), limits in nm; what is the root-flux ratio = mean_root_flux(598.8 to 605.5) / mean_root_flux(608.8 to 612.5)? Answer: 1.01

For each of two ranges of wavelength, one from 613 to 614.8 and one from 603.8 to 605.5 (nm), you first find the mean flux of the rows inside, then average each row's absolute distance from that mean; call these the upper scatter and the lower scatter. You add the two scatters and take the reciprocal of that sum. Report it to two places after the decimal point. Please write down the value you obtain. 0.69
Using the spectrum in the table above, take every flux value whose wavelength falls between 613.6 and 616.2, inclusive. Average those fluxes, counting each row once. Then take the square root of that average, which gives 5.82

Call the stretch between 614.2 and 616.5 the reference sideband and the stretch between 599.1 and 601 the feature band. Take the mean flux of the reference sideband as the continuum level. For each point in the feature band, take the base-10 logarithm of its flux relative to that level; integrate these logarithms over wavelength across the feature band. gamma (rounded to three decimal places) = 0.033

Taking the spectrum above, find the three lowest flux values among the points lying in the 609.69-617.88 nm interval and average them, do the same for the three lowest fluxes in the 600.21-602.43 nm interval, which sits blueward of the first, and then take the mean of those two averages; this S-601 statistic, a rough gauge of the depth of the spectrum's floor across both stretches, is 33.4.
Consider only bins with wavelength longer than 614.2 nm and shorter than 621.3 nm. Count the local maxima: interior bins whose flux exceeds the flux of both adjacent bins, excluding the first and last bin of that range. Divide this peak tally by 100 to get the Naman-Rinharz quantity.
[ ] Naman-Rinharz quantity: 0.030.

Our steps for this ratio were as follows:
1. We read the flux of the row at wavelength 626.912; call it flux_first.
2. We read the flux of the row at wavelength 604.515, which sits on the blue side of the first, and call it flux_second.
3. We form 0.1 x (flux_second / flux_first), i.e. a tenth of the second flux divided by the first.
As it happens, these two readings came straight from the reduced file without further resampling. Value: 0.115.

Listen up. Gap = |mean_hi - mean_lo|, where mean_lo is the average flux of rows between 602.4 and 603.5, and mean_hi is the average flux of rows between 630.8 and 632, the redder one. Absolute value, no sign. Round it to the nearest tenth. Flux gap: 3.5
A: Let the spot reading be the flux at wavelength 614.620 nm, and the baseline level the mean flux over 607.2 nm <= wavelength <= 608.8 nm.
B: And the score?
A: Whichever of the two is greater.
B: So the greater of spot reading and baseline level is 35.29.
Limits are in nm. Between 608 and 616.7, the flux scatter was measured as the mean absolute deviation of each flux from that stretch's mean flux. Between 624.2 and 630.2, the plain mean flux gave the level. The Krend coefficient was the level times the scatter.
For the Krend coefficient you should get 29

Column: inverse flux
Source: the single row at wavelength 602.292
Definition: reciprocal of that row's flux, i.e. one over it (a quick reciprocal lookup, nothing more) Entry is 0.0285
